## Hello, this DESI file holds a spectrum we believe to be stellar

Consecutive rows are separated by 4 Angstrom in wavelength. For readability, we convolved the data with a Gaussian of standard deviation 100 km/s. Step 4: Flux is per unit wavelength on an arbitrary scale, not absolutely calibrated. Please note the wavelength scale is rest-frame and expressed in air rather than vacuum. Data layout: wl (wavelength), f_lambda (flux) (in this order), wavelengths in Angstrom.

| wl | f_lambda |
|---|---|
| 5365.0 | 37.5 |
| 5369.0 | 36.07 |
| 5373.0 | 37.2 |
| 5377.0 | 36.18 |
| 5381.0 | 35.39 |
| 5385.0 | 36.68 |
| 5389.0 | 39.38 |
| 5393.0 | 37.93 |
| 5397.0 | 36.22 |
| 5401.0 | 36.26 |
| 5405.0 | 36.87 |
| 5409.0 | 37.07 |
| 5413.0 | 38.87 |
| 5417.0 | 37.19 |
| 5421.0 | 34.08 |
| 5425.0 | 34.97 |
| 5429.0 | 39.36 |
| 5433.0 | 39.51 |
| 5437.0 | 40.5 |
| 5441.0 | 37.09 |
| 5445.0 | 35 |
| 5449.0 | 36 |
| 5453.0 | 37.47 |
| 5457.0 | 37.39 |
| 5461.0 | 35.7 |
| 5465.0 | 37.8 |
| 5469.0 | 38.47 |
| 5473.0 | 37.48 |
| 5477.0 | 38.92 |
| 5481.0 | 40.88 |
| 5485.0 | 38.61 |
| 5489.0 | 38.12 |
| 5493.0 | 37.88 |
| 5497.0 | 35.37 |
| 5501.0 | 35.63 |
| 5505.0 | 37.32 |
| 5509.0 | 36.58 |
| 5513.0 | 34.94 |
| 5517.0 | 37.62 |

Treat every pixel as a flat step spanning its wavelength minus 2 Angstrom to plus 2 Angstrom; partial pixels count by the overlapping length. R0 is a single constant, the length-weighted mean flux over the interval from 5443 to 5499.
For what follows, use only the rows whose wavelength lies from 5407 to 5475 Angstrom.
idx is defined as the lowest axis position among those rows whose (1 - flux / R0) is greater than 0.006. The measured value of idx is 5409.0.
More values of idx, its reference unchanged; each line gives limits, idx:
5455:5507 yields 5461.0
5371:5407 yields 5373.0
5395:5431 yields 5397.0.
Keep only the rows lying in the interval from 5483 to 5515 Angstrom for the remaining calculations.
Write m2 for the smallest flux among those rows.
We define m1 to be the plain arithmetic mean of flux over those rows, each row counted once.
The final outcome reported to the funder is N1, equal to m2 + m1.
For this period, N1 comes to 71.7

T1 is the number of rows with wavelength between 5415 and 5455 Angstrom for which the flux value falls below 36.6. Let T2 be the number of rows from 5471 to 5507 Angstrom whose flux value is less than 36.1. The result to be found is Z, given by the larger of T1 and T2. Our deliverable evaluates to 4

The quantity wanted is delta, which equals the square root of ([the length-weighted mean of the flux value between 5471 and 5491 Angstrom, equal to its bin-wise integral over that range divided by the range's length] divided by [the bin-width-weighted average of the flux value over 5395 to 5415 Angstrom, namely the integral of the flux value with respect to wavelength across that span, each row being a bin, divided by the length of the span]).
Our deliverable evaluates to 1.02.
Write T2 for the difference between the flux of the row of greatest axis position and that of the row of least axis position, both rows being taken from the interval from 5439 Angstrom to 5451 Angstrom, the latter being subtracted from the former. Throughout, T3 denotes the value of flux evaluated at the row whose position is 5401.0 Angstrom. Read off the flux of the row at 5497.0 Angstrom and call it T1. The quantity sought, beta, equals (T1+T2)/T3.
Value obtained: 0.95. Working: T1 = 35.37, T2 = -1.1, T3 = 36.26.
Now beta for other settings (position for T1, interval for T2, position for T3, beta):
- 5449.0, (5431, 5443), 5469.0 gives 0.87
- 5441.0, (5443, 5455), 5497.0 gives 1.12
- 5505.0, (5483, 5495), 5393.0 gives 0.96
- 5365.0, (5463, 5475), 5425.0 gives 1.06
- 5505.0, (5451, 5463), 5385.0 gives 0.97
